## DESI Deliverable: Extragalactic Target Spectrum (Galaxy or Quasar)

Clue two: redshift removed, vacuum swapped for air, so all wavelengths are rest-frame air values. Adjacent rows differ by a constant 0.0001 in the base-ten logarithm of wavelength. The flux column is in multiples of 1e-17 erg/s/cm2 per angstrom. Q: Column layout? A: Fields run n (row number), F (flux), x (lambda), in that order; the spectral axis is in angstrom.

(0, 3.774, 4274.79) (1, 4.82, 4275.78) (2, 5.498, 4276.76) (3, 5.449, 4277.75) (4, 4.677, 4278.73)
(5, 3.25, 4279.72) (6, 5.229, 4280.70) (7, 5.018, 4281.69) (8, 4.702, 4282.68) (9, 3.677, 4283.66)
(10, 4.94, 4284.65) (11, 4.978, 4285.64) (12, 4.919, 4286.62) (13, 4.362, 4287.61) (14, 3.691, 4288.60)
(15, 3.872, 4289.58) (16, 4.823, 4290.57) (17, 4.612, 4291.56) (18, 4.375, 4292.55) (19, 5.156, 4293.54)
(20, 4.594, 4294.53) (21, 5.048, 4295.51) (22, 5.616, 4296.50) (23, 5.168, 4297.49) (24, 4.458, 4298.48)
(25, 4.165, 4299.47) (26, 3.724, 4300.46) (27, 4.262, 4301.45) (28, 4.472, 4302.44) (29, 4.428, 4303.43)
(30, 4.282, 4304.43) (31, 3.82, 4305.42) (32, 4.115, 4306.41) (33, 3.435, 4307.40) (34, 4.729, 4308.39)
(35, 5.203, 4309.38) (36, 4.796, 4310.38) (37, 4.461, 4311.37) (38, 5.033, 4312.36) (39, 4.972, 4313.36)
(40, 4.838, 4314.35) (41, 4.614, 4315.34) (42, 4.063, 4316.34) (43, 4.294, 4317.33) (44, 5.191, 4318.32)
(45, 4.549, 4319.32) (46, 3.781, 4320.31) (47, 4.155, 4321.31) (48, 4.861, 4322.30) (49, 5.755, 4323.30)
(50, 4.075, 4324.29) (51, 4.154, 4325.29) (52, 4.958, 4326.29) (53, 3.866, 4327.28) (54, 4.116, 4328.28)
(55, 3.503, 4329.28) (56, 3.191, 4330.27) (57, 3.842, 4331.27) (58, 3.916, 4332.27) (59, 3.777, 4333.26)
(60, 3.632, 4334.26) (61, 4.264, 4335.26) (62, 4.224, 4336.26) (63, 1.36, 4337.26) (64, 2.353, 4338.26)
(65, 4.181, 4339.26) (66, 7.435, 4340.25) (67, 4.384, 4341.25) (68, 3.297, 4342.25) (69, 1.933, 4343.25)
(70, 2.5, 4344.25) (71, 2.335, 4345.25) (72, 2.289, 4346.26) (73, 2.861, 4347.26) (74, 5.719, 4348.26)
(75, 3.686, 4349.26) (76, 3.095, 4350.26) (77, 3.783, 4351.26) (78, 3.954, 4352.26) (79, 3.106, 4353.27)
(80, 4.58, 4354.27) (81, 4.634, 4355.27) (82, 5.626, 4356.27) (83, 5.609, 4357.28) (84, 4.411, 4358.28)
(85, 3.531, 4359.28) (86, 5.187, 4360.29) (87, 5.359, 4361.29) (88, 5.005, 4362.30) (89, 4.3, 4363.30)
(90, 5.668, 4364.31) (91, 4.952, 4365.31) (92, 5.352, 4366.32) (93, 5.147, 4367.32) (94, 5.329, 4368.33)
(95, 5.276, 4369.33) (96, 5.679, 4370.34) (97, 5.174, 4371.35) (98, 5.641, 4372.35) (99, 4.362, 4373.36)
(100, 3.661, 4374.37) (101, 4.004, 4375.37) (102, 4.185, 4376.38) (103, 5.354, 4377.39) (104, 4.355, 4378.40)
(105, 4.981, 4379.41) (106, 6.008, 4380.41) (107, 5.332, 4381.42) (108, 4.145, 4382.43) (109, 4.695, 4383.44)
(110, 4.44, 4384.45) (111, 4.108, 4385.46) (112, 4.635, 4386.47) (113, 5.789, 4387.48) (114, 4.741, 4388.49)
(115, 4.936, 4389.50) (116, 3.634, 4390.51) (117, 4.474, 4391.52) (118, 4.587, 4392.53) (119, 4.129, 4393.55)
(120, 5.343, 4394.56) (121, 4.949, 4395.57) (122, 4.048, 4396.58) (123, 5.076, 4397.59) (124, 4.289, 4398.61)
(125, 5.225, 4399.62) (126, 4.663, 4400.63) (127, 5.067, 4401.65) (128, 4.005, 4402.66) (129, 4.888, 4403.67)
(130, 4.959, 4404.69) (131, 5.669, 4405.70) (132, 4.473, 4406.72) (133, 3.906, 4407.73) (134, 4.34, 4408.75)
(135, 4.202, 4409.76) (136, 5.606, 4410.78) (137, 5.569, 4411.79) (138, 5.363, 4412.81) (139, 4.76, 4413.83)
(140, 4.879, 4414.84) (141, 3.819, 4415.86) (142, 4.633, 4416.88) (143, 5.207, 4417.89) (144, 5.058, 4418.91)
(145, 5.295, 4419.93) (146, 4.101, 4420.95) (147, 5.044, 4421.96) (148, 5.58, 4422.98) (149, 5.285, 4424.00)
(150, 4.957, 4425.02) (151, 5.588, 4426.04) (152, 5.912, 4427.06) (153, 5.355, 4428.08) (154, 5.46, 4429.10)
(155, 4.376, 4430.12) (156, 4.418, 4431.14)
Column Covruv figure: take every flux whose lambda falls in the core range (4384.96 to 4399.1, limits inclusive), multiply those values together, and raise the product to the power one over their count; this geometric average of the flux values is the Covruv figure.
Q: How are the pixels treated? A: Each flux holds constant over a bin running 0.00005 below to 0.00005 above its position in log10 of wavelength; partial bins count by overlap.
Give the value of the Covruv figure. 4.6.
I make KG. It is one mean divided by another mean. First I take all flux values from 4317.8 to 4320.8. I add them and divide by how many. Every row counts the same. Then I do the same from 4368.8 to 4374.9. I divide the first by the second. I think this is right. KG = 0.91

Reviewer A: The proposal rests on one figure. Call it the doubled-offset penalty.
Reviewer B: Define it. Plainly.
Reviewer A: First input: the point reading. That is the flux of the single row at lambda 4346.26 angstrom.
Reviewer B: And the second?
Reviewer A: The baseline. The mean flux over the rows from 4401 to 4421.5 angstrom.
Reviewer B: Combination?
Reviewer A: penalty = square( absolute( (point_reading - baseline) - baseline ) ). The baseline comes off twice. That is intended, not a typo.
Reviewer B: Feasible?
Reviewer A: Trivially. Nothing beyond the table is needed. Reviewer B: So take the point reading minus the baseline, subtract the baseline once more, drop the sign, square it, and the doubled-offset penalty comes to 53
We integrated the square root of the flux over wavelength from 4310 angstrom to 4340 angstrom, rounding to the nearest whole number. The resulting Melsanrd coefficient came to 61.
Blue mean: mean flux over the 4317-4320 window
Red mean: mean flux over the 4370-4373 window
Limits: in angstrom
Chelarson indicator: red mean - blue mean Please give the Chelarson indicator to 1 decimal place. 0.8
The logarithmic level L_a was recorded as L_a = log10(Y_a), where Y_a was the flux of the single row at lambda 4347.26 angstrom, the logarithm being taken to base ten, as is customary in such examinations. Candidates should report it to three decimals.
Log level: 0.457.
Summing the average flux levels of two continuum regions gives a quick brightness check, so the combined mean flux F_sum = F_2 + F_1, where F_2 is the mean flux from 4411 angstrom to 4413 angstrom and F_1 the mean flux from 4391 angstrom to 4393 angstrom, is 10.0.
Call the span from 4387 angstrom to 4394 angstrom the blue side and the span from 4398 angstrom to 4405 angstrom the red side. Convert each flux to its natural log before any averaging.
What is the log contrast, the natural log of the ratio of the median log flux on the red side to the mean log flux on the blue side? 0.04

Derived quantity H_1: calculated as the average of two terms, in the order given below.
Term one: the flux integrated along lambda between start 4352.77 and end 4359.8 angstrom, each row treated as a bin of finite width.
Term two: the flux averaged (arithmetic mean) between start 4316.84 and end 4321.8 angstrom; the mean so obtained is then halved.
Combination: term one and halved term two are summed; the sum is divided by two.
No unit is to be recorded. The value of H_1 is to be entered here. 17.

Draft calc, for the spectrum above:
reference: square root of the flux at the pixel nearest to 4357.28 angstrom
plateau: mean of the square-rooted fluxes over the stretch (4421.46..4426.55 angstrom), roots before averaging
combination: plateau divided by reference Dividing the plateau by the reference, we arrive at 0.97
